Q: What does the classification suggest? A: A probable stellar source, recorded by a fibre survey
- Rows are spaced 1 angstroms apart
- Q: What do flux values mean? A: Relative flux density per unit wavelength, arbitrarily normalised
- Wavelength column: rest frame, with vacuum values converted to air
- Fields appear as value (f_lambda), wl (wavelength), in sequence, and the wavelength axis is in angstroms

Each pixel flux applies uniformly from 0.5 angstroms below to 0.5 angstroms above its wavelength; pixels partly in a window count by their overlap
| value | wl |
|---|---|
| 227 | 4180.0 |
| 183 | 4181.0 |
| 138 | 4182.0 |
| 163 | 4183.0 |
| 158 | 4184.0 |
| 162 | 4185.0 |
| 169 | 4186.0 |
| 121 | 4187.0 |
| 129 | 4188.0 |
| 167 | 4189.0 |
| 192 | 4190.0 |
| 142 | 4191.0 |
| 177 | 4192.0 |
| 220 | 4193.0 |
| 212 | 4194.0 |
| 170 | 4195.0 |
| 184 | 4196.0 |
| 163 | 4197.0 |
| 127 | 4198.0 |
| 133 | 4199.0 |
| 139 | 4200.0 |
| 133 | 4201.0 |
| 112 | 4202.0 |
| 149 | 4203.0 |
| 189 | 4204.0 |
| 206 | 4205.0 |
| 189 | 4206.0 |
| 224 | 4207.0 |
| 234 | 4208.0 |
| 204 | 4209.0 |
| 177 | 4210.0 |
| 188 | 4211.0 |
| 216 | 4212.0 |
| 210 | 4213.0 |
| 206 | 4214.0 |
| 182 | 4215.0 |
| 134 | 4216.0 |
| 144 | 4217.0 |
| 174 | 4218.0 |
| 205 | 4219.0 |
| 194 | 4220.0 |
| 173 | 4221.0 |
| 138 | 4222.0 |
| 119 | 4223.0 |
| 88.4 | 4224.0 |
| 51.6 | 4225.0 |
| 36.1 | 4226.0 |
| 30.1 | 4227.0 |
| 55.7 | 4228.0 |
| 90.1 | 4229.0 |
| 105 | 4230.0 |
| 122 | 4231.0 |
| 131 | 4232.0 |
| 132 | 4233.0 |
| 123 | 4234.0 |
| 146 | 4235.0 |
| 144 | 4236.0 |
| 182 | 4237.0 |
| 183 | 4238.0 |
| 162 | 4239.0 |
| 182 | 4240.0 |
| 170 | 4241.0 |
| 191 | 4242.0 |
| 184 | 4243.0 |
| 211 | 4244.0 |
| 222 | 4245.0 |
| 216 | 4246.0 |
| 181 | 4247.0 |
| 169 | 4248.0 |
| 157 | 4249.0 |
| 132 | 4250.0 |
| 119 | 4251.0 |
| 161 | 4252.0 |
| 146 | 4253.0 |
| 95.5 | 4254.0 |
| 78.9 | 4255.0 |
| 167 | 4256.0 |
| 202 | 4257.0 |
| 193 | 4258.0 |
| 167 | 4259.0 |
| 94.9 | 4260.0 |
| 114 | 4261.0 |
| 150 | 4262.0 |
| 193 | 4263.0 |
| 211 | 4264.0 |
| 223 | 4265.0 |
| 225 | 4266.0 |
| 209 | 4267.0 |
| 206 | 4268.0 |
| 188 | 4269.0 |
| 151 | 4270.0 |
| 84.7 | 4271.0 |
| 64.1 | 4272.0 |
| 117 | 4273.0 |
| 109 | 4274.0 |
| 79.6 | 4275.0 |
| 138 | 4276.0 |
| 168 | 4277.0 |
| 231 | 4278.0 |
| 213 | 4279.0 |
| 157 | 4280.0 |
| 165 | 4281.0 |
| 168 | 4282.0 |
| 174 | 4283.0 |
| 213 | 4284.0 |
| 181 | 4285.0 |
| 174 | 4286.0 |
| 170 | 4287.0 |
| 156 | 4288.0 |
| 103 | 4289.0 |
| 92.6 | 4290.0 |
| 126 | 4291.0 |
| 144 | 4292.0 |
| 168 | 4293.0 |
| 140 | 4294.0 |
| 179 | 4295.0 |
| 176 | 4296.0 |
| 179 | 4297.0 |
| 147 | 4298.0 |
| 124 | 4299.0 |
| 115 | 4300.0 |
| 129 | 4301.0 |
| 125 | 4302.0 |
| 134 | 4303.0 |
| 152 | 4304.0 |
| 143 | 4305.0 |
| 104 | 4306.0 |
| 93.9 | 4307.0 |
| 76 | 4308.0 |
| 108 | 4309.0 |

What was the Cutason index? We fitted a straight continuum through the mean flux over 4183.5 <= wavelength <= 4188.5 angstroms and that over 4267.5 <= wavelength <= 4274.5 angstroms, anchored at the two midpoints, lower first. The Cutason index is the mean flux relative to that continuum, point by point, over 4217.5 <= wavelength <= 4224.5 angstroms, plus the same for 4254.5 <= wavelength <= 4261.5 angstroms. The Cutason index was 2.19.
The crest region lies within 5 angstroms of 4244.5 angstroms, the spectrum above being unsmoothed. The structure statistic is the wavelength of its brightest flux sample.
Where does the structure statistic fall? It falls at 4245.0 angstroms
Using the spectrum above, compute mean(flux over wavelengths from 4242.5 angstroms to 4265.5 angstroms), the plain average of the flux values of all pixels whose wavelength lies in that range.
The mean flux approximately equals 165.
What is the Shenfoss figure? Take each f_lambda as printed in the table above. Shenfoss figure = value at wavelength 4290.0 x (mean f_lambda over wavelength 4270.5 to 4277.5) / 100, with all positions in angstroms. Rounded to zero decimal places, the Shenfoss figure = 101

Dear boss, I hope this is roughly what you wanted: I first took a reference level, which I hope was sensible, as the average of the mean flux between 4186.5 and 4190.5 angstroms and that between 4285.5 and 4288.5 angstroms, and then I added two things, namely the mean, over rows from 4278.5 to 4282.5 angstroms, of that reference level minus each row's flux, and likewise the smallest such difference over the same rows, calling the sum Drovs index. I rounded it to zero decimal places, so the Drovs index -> -70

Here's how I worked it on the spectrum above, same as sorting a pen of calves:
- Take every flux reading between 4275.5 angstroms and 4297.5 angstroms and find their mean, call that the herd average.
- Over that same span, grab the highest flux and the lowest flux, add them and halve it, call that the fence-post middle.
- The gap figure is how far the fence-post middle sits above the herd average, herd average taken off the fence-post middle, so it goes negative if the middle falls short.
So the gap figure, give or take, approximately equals -2.5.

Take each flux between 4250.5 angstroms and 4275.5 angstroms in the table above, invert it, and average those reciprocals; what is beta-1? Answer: 0.0076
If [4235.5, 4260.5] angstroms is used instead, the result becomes 0.0065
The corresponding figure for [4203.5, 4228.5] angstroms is 0.0088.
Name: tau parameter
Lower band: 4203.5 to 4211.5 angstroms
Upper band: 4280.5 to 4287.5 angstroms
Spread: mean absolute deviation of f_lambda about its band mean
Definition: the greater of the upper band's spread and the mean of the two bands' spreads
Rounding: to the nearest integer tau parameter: 13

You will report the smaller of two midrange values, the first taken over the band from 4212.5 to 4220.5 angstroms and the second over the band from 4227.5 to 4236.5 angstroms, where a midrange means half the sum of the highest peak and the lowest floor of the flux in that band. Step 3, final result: 101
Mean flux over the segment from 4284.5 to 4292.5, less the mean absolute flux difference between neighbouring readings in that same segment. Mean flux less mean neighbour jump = 123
